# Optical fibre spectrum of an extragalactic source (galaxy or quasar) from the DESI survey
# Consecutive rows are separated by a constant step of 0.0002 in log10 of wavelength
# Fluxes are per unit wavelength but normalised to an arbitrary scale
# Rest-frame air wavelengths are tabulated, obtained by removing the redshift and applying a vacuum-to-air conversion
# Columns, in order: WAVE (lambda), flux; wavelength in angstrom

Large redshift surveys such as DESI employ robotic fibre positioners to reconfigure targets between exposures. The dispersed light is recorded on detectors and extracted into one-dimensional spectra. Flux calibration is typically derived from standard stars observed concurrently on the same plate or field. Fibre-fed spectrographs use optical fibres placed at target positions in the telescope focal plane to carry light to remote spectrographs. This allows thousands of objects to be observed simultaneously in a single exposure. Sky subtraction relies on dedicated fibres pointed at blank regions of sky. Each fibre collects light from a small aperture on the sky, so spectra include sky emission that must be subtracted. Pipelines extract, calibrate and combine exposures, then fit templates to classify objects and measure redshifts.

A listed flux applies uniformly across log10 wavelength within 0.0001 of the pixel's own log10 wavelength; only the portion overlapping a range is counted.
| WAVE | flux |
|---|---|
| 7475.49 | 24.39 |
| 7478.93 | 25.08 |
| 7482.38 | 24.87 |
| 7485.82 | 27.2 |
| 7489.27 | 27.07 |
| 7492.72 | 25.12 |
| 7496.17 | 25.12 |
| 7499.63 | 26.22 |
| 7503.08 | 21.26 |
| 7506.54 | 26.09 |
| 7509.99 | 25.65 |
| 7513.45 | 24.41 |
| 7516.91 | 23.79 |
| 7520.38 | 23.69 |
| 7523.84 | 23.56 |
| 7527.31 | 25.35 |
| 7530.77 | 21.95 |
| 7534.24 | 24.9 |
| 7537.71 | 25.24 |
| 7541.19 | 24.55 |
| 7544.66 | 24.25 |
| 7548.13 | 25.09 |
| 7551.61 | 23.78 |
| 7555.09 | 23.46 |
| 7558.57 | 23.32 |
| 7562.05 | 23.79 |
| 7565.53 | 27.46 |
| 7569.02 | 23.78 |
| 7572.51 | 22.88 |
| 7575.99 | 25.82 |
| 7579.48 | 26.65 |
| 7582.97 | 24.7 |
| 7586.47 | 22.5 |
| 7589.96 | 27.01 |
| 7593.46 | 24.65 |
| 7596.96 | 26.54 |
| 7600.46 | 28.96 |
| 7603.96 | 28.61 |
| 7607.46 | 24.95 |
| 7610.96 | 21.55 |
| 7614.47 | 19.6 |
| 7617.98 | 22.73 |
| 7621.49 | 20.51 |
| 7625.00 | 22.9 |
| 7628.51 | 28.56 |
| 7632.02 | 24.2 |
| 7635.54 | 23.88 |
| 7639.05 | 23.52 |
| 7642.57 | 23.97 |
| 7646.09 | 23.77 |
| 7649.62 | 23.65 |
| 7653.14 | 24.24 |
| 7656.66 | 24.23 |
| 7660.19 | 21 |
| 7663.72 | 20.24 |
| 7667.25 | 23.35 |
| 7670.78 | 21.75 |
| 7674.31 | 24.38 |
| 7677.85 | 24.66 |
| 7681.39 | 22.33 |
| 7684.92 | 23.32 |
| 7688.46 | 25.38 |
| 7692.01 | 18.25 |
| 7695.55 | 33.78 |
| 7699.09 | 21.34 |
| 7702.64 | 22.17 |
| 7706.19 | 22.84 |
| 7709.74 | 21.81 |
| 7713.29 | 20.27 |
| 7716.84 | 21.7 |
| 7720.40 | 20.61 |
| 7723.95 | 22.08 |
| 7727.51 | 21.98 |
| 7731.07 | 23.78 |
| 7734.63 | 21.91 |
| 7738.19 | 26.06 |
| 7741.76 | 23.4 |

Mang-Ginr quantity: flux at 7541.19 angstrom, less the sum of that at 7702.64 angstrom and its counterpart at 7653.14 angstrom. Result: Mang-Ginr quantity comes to -22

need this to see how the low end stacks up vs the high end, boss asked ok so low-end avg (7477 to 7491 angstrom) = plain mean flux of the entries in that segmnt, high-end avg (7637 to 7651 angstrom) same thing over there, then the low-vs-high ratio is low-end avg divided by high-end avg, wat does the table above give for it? 1.10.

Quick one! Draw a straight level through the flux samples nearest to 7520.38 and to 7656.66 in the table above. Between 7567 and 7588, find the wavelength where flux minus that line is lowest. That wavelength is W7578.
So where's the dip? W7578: 7586.47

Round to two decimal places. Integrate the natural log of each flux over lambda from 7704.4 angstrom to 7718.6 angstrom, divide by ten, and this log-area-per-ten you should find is 4.37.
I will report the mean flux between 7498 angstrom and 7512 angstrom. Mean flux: 24.8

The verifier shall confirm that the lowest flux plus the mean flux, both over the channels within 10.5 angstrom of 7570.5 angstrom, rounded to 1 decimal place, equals 47.9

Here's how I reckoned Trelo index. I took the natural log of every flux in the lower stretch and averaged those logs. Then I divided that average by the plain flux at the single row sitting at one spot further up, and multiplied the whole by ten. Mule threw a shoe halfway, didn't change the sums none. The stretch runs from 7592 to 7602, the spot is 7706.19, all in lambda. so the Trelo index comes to 1.44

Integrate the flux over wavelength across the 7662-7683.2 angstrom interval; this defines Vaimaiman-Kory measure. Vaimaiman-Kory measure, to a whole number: 483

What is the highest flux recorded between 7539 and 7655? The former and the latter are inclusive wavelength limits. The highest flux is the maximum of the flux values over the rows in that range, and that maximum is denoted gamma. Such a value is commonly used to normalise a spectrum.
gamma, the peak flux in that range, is 28.96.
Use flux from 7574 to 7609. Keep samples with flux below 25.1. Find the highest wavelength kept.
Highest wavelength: 7607.46 angstrom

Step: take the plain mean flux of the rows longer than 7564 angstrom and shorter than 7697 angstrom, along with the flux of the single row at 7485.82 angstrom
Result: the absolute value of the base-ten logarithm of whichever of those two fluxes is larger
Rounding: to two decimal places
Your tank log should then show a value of 1.43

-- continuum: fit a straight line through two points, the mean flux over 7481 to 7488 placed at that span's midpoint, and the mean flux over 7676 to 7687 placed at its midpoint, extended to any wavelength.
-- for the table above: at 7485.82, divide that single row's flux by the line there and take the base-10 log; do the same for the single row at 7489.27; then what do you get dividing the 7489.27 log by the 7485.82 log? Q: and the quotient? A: 0.9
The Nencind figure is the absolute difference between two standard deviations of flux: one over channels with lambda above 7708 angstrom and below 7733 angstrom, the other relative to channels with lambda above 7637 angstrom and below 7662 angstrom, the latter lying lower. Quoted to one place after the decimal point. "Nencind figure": 0.0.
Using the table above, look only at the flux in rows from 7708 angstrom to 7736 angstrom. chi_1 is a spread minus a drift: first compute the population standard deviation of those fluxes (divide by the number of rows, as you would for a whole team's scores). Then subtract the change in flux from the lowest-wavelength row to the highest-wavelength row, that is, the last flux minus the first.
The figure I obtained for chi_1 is 1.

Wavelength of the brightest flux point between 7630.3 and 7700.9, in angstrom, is 7695.55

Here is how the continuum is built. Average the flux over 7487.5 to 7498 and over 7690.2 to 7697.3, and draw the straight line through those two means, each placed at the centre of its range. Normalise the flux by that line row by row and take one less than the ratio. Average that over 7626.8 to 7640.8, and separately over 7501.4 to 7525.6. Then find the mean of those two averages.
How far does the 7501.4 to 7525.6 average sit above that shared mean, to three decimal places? -0.016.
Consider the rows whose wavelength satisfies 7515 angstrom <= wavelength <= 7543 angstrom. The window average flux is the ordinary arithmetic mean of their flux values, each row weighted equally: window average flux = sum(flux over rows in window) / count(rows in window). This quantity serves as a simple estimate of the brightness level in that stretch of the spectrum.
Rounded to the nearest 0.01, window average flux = 24.13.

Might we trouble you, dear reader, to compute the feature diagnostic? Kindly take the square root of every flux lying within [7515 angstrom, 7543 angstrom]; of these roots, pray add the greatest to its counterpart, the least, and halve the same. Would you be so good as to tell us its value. 4.86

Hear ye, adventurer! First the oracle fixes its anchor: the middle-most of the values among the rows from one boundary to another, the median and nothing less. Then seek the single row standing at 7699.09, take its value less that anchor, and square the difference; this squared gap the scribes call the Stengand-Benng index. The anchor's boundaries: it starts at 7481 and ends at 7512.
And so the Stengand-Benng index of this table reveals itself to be 19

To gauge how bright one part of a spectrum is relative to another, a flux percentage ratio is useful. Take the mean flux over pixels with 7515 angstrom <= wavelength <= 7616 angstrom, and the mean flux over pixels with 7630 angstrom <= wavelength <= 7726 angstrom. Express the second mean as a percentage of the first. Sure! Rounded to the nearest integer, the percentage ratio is 94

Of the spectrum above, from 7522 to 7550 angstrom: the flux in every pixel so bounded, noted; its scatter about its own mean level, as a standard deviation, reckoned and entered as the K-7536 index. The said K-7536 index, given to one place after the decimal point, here 1.1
